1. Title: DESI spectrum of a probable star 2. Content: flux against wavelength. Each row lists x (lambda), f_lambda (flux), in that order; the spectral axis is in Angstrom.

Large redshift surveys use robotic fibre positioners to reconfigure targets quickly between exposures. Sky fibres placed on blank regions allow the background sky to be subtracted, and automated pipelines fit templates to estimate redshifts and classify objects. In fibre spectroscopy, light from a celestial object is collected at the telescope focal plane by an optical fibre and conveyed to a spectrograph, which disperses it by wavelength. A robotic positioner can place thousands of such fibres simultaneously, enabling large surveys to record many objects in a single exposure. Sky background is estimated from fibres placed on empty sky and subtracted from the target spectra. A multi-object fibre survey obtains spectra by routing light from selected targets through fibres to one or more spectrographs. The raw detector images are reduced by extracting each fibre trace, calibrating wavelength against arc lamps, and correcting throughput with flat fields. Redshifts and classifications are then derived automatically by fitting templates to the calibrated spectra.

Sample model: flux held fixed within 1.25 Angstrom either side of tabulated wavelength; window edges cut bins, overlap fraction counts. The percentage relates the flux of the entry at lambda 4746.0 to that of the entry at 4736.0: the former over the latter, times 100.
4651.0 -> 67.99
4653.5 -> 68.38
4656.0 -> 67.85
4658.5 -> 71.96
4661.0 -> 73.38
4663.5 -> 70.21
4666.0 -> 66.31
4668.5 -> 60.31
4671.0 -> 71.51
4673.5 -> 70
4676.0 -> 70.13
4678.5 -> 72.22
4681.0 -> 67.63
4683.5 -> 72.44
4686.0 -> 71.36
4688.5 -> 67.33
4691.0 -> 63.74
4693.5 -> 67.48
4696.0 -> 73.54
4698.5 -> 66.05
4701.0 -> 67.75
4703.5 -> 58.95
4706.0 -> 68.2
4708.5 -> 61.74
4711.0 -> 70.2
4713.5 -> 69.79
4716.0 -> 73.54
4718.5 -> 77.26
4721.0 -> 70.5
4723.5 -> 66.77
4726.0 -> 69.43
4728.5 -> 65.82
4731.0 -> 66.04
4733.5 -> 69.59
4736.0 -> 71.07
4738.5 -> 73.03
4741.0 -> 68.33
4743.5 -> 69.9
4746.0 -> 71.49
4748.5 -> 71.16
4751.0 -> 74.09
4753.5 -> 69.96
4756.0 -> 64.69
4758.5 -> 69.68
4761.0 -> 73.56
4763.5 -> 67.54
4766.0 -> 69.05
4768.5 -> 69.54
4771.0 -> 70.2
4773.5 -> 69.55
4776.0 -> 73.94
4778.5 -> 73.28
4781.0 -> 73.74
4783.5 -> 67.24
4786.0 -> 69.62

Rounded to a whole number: 101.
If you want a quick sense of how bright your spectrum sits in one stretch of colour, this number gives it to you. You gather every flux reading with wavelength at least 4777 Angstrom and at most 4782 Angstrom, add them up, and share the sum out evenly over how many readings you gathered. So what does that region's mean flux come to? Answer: 73.5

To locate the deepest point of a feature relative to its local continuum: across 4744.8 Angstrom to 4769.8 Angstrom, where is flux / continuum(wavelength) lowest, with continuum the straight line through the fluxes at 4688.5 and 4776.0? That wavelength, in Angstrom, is 4756.0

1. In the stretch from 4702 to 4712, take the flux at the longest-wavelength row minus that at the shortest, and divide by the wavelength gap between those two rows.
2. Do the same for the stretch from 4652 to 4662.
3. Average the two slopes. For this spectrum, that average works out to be 1.1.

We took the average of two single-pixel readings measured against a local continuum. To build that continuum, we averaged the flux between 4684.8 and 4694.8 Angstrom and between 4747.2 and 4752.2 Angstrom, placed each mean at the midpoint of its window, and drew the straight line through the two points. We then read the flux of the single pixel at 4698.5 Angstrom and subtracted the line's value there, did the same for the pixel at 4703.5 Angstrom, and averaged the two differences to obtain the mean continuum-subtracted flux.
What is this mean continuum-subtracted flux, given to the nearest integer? -6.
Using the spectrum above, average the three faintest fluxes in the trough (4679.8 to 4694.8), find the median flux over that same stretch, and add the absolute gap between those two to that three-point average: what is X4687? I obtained 67.6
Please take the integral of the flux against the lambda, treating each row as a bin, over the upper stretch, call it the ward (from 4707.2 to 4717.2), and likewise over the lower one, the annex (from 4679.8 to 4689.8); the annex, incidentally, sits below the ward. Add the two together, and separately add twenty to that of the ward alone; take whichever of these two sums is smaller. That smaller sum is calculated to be 708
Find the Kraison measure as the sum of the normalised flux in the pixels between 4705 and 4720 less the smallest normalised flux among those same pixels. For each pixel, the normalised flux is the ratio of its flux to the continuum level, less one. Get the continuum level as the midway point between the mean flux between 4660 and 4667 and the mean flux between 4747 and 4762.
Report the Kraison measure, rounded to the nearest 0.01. 0.11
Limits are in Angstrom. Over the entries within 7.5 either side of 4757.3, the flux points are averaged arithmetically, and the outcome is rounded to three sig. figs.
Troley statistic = 69.9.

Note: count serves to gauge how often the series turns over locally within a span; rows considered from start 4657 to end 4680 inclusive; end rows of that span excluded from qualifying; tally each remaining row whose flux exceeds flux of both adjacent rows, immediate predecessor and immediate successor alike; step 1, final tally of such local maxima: 2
